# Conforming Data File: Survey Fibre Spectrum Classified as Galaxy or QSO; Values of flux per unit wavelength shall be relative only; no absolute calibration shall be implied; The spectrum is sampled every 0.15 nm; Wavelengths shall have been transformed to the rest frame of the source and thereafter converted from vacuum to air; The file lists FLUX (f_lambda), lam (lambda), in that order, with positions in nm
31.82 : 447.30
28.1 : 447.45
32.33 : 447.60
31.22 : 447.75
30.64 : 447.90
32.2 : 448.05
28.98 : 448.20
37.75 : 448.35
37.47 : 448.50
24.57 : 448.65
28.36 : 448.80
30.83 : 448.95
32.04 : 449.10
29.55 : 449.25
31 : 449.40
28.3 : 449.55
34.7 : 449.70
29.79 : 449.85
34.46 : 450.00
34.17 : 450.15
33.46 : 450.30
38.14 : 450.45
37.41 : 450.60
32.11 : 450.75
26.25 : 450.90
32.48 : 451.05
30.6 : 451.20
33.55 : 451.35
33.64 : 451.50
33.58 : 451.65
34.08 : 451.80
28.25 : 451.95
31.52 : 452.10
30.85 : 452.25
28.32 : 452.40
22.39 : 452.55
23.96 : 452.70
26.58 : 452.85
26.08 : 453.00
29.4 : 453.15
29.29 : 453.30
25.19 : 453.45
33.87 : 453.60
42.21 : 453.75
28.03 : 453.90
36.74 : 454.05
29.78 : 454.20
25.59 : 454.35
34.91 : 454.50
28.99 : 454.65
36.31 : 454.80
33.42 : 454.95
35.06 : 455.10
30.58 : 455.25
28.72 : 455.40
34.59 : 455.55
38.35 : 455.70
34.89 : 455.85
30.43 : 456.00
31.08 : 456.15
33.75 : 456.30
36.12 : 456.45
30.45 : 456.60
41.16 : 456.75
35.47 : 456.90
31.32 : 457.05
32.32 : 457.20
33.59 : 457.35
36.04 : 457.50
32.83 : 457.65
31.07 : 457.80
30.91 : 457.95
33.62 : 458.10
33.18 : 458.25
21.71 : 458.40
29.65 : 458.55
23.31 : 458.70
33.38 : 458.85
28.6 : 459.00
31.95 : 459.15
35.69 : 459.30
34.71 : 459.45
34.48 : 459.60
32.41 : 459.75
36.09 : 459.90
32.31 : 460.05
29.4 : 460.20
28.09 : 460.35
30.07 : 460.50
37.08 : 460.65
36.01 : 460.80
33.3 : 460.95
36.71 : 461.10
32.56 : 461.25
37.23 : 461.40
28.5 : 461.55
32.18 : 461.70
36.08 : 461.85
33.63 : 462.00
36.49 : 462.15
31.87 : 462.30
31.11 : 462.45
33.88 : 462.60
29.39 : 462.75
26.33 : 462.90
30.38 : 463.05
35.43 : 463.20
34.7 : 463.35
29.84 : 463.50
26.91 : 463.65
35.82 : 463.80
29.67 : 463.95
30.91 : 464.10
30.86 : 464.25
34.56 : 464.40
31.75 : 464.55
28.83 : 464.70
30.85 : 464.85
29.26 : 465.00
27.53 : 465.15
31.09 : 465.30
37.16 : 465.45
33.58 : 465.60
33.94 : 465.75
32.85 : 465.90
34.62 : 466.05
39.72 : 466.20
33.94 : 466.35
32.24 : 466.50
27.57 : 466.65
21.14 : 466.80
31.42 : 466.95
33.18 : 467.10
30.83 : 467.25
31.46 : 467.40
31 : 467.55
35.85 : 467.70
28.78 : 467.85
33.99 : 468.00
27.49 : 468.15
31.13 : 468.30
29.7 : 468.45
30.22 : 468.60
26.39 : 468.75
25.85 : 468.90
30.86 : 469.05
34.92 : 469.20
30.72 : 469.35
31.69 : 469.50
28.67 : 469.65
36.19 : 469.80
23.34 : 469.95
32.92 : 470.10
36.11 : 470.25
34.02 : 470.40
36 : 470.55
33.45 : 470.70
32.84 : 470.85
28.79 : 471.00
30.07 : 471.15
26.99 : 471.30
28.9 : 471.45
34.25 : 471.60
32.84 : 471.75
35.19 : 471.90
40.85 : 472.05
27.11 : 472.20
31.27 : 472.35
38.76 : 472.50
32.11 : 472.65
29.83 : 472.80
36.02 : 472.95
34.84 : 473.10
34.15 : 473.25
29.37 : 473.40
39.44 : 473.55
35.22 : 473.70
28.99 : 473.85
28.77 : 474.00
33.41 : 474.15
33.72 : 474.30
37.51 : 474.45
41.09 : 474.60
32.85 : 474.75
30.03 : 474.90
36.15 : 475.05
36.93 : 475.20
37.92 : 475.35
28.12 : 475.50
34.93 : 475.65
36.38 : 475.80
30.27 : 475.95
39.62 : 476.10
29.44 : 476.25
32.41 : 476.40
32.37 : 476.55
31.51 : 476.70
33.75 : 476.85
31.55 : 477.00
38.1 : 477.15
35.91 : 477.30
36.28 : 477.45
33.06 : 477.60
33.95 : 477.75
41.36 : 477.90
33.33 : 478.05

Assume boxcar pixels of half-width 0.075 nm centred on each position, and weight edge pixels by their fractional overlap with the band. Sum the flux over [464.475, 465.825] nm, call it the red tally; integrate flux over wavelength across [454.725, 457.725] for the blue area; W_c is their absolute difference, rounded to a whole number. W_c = 183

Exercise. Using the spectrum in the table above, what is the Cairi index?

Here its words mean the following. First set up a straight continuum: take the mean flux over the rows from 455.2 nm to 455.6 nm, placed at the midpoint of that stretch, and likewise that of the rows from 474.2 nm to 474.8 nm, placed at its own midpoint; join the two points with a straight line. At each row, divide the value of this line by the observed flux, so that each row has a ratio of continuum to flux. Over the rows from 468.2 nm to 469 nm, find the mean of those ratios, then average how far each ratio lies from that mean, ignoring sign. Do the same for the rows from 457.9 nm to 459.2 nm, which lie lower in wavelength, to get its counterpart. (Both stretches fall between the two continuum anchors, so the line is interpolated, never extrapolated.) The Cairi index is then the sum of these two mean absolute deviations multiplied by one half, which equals 0.118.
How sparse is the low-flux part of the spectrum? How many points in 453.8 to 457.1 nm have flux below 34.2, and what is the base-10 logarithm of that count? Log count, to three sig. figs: 1.08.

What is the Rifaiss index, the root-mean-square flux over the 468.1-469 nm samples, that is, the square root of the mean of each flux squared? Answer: 28.5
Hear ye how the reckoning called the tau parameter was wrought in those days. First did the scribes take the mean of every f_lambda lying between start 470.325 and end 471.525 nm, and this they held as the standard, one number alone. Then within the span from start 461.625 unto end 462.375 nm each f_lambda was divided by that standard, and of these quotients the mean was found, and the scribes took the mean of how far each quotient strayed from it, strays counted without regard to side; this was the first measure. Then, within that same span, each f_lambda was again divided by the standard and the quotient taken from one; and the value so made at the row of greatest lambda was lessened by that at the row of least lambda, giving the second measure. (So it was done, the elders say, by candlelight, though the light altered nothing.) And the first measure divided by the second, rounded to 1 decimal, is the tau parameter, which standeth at 5.8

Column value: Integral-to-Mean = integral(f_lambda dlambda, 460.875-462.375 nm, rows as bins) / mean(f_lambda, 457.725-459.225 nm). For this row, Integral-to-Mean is 1.71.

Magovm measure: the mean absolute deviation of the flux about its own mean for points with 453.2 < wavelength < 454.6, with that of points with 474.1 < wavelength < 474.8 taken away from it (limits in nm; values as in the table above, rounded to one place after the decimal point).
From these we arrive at 1.8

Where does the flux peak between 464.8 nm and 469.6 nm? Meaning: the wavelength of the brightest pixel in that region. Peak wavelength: 466.20 nm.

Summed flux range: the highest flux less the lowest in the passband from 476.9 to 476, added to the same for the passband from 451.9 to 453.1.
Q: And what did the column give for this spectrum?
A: 19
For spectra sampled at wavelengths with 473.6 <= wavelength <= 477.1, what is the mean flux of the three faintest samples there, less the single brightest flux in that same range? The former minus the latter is -12.5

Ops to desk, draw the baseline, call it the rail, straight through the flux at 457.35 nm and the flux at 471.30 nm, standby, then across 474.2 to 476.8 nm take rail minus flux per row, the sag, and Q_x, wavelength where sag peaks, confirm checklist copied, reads 475.50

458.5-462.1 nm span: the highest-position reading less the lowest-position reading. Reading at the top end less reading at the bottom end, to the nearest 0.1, 4.0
